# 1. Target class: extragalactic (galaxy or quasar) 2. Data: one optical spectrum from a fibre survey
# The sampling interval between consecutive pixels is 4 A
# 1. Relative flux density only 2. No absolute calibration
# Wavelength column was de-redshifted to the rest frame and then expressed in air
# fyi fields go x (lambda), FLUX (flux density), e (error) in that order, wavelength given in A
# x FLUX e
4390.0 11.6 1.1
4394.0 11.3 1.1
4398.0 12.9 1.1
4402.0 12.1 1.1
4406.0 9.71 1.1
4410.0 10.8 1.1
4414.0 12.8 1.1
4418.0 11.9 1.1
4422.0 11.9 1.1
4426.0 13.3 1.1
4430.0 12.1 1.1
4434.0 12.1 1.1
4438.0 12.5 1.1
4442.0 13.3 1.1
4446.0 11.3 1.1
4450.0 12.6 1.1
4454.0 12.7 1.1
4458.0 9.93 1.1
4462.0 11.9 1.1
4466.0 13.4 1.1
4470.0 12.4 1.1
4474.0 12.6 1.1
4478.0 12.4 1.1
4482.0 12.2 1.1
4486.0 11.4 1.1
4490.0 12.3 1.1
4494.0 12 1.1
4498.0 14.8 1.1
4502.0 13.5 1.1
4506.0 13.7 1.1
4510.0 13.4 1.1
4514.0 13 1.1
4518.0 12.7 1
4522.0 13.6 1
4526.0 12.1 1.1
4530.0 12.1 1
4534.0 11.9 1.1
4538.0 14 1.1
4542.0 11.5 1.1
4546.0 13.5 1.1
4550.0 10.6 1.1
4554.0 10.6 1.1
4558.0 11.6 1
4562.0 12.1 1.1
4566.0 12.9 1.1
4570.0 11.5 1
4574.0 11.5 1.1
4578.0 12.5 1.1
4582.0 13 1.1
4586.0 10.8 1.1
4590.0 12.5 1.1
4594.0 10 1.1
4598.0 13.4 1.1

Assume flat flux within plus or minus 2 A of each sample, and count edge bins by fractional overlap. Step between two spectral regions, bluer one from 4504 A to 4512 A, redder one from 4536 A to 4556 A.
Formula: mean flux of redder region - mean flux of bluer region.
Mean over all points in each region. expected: -1.5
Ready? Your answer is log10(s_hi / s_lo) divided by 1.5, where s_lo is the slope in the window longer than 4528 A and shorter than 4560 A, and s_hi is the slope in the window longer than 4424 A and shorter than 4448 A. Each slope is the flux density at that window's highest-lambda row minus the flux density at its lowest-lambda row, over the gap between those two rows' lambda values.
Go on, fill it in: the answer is 0.5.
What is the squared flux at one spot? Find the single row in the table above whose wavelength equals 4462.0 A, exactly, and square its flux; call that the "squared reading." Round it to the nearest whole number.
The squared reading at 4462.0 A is 142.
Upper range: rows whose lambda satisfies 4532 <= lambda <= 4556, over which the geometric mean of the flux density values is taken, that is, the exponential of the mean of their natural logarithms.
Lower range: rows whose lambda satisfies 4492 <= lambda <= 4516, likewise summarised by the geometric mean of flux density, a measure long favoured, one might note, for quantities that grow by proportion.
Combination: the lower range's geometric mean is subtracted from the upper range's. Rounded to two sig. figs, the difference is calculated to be -1.4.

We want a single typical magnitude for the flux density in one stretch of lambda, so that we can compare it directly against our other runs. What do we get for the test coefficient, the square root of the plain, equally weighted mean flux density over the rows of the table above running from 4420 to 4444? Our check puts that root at 3.54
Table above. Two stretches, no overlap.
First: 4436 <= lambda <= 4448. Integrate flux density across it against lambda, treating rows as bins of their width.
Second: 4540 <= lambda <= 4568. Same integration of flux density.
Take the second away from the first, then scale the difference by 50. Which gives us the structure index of -9140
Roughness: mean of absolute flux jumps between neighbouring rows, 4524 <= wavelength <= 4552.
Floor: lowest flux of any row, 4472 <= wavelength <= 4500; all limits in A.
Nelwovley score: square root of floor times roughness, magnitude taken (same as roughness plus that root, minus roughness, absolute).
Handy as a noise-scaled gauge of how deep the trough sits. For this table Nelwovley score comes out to 4.29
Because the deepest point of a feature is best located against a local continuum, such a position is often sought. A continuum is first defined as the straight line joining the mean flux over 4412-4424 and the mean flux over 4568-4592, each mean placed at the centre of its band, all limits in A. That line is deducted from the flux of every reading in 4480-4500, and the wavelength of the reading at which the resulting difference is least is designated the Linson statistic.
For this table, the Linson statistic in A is 4486.0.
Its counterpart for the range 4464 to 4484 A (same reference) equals 4482.0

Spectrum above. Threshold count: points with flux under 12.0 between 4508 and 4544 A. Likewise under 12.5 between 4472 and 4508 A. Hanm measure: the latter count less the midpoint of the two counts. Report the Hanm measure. 1.5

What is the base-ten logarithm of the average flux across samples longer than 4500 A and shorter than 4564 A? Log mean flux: 1.097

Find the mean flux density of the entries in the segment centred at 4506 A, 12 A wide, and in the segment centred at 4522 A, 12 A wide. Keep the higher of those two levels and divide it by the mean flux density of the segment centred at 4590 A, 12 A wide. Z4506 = 1.22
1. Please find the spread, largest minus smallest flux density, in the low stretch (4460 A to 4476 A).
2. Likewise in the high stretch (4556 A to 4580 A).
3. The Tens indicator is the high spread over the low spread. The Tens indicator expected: 0.9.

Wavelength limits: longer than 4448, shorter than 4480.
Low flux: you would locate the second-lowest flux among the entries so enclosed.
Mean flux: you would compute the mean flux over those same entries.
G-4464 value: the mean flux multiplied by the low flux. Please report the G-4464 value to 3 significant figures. 146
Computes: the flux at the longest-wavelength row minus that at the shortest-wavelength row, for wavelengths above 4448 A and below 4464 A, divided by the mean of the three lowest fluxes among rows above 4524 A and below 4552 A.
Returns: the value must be -0.06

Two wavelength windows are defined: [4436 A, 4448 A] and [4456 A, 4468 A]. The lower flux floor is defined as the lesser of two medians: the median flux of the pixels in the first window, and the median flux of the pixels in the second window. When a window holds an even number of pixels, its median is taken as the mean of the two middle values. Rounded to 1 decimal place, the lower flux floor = 11.9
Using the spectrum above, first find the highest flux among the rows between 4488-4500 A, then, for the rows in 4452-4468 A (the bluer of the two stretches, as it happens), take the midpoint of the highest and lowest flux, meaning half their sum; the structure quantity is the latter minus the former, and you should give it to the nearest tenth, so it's -3.1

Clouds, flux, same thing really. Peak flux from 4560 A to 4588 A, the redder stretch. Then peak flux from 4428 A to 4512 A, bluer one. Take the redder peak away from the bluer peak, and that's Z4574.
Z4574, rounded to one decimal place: 1.8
